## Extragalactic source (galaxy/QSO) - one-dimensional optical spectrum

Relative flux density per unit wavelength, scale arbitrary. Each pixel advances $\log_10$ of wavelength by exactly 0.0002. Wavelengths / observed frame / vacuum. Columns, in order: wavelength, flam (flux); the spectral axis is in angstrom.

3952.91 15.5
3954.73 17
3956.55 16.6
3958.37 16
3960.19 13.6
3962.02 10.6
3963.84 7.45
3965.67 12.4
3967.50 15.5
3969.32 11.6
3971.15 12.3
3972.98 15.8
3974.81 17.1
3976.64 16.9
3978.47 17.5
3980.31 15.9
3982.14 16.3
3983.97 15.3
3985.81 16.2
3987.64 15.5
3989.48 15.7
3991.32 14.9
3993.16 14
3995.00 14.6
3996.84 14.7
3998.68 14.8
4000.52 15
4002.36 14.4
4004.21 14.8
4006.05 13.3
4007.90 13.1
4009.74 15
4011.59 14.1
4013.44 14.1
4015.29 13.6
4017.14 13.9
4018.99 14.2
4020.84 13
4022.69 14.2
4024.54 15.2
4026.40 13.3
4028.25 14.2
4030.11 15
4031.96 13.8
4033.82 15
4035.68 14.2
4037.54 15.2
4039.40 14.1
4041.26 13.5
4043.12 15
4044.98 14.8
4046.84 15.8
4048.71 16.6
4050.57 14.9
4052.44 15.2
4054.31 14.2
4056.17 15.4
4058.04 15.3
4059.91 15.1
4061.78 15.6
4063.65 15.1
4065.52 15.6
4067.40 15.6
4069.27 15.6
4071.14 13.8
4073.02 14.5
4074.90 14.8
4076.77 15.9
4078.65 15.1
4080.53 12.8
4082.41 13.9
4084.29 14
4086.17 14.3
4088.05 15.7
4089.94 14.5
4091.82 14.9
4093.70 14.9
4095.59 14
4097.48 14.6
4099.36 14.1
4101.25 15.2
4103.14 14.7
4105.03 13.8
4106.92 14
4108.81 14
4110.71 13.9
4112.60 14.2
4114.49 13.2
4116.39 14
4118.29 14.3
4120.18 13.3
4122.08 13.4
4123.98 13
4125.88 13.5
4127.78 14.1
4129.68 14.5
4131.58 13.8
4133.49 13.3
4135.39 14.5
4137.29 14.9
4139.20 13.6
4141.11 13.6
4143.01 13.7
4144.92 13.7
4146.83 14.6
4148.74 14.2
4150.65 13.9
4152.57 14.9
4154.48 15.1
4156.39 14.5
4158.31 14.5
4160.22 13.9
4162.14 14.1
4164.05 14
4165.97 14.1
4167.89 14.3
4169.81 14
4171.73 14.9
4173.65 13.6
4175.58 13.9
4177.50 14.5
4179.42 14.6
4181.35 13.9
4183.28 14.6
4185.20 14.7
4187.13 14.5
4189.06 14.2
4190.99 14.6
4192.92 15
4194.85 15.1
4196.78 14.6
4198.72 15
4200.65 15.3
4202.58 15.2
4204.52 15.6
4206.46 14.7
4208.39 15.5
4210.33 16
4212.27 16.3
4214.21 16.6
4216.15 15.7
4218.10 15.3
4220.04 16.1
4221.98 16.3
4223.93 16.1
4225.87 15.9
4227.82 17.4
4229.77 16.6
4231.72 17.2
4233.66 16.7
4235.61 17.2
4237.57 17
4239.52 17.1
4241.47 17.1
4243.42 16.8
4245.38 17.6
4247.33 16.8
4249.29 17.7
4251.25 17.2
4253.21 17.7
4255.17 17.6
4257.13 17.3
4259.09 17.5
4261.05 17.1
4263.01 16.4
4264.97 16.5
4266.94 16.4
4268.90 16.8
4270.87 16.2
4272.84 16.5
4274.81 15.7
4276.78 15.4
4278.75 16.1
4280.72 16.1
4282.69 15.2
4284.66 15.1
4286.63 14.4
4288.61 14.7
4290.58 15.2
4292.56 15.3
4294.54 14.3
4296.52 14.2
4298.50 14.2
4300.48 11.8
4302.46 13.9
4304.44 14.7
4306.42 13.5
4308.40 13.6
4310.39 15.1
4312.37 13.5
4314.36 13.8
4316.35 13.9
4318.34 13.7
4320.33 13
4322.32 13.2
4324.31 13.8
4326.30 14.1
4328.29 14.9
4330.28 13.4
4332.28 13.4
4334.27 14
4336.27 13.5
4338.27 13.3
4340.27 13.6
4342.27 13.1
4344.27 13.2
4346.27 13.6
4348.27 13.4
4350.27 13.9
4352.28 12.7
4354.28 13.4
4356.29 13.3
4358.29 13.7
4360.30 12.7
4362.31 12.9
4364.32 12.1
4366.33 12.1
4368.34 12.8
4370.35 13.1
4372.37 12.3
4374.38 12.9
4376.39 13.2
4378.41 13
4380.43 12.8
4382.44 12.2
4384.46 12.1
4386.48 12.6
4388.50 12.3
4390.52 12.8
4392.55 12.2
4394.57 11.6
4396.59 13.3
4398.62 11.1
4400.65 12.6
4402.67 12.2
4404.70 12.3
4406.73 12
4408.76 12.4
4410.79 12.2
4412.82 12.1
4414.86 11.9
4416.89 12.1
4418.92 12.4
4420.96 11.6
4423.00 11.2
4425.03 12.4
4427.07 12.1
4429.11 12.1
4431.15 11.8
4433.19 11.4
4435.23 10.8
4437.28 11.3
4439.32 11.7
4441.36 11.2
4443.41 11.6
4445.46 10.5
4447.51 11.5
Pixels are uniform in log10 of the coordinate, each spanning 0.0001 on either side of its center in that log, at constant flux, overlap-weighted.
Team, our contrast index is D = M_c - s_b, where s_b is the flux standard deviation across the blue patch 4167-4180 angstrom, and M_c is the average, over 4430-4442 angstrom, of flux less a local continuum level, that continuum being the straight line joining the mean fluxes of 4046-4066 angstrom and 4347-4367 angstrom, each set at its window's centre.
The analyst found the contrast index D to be -1.5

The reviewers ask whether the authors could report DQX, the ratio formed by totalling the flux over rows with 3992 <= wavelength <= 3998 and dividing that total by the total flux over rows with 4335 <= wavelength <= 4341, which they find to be 1.07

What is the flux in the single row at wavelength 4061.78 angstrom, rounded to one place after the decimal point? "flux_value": 15.6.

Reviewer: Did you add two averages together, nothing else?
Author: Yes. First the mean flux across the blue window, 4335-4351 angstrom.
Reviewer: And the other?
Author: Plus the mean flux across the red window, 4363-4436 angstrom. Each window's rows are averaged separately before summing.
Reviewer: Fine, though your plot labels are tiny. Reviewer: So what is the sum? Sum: 26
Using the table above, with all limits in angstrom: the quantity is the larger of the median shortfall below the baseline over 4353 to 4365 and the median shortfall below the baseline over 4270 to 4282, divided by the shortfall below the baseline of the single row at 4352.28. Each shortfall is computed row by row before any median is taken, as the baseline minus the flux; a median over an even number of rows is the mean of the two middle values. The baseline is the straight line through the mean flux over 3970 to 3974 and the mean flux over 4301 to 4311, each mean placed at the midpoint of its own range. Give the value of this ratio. 0.7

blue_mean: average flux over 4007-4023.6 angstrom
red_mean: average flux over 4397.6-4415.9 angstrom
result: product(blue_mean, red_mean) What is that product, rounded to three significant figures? 168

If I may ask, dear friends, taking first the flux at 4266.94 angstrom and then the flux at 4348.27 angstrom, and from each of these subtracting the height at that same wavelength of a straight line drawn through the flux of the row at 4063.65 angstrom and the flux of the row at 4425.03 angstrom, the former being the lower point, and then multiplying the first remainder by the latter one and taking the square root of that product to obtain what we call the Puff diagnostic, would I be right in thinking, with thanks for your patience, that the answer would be 1.1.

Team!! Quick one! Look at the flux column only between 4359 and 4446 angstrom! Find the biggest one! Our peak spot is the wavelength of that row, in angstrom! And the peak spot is 4396.59 angstrom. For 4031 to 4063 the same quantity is 4048.71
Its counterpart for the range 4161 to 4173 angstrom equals 4171.73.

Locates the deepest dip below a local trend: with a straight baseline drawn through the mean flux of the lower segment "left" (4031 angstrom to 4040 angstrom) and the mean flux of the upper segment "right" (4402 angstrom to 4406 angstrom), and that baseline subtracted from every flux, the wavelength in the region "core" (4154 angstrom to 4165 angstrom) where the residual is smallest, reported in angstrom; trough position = 4160.22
